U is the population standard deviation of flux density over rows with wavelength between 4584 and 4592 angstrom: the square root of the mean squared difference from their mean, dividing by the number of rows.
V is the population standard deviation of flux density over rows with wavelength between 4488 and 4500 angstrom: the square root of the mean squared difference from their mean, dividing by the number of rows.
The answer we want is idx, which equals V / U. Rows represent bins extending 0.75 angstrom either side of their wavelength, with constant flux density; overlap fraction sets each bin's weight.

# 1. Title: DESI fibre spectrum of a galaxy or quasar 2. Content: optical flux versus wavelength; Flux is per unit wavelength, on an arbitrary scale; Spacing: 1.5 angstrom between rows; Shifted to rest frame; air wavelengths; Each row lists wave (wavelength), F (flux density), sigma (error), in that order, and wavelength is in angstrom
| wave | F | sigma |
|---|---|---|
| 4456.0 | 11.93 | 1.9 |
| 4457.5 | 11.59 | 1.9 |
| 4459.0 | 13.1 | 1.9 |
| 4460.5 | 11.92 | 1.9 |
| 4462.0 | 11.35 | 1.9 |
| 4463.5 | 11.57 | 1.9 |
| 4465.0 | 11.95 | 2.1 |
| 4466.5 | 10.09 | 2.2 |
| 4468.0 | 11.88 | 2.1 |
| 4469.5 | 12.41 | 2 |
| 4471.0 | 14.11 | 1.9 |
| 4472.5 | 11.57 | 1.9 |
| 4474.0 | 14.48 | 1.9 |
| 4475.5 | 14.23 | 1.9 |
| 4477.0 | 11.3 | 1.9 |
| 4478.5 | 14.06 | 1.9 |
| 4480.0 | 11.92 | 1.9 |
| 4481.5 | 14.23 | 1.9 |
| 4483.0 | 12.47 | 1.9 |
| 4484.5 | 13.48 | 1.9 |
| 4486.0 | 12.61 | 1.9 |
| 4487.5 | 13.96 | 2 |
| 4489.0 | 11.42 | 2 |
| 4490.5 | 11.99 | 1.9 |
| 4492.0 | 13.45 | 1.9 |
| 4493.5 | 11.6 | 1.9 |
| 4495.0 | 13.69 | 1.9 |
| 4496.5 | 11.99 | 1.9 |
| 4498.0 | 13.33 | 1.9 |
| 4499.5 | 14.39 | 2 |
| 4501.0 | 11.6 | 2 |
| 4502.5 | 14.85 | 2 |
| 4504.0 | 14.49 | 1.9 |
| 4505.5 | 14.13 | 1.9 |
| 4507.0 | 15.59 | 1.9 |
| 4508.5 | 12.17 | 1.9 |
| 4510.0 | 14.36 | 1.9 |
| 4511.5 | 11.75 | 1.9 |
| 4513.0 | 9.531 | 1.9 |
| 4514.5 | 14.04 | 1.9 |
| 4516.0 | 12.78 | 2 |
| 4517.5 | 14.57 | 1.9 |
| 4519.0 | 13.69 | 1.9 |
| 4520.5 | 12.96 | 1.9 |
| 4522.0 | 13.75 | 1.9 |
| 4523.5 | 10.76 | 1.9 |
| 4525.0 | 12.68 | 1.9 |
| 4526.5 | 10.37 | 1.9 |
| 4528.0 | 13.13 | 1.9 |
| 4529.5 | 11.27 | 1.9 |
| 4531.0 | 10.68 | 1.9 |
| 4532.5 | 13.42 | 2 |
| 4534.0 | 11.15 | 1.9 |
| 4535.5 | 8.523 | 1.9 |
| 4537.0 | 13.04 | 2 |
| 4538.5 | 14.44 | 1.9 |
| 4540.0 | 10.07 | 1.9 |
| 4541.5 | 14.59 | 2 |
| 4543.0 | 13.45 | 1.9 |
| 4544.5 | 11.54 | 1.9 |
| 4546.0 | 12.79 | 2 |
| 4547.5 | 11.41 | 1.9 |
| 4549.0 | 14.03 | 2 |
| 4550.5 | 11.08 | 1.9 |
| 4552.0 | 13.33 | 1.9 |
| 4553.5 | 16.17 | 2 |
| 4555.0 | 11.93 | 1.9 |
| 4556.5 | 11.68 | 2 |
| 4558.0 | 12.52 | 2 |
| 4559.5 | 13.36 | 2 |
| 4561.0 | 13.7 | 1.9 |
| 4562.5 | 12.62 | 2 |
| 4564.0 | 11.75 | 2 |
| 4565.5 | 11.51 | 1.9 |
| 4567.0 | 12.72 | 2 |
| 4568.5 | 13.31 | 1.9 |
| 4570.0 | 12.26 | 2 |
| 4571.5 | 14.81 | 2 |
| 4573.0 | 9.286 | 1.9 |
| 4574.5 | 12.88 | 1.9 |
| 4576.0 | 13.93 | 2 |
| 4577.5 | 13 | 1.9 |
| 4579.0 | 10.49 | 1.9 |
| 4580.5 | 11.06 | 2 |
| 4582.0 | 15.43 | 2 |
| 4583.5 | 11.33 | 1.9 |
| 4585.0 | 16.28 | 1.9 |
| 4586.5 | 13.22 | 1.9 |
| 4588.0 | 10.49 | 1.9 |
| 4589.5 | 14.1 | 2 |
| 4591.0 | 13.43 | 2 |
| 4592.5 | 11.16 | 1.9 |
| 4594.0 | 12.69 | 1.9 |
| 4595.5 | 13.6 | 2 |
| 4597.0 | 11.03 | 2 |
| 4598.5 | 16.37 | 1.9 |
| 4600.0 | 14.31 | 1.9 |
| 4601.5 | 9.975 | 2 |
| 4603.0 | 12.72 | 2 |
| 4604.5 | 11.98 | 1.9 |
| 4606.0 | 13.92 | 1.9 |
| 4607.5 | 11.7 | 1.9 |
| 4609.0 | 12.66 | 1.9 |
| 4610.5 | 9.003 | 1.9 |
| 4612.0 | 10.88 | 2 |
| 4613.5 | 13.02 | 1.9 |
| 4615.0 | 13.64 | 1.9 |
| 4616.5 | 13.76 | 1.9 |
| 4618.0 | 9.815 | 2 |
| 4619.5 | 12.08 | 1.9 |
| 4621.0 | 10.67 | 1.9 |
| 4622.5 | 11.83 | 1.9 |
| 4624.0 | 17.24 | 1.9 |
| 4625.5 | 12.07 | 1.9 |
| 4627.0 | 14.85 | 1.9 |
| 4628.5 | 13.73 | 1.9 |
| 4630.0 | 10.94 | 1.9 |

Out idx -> 0.56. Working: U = 1.9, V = 1.0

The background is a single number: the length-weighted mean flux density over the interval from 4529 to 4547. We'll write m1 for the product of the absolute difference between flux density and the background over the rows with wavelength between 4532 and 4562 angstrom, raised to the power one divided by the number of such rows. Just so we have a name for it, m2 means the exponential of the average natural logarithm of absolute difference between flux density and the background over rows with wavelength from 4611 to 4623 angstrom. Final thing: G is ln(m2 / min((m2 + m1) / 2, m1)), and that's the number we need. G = -0.5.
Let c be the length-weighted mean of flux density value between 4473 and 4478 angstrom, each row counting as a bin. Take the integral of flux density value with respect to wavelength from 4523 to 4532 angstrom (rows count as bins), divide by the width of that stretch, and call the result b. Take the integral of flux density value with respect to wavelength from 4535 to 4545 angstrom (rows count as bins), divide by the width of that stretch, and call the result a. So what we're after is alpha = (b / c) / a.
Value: 0.070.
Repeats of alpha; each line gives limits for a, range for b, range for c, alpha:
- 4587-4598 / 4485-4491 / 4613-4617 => 0.075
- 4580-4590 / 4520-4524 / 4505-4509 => 0.068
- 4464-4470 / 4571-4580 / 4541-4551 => 0.084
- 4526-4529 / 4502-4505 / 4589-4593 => 0.096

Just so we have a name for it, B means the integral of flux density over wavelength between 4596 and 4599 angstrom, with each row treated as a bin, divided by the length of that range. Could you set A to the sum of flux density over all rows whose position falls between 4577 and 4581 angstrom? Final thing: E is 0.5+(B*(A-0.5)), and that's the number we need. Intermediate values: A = 35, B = 13.5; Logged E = 459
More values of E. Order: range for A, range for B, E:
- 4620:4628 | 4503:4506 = 951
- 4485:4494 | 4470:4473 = 963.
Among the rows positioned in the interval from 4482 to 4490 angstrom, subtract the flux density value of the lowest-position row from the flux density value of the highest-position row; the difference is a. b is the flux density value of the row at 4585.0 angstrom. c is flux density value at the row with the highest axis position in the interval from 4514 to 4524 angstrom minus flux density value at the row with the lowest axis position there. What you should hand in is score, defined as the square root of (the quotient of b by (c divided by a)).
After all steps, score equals 2.3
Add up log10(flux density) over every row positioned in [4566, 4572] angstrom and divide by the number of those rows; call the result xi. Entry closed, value 1.122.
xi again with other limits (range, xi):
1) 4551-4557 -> 1.119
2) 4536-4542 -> 1.110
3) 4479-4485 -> 1.114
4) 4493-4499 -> 1.101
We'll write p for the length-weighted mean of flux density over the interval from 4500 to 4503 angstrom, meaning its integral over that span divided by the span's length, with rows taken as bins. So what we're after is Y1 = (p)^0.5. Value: 3.63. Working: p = 13.2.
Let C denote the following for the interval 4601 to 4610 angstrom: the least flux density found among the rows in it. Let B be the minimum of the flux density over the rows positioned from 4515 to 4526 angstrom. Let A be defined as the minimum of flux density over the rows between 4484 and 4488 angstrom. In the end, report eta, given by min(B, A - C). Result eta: 2.6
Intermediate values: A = 12.61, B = 10.76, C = 9.975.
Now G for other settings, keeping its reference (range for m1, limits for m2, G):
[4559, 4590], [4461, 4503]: -0.2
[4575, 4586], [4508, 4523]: -0.3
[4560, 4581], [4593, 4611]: 0.1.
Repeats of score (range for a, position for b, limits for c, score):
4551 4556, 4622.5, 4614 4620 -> 3.3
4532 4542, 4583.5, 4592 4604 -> 2.9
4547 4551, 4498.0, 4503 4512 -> 1.3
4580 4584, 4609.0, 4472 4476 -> 1.1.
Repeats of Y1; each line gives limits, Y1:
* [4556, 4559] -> 3.50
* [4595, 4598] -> 3.54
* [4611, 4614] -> 3.41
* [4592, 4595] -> 3.48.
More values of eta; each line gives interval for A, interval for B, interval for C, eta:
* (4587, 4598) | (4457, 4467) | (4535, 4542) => 2.0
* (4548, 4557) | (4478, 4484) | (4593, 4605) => 1.1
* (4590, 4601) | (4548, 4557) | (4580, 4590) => 0.5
